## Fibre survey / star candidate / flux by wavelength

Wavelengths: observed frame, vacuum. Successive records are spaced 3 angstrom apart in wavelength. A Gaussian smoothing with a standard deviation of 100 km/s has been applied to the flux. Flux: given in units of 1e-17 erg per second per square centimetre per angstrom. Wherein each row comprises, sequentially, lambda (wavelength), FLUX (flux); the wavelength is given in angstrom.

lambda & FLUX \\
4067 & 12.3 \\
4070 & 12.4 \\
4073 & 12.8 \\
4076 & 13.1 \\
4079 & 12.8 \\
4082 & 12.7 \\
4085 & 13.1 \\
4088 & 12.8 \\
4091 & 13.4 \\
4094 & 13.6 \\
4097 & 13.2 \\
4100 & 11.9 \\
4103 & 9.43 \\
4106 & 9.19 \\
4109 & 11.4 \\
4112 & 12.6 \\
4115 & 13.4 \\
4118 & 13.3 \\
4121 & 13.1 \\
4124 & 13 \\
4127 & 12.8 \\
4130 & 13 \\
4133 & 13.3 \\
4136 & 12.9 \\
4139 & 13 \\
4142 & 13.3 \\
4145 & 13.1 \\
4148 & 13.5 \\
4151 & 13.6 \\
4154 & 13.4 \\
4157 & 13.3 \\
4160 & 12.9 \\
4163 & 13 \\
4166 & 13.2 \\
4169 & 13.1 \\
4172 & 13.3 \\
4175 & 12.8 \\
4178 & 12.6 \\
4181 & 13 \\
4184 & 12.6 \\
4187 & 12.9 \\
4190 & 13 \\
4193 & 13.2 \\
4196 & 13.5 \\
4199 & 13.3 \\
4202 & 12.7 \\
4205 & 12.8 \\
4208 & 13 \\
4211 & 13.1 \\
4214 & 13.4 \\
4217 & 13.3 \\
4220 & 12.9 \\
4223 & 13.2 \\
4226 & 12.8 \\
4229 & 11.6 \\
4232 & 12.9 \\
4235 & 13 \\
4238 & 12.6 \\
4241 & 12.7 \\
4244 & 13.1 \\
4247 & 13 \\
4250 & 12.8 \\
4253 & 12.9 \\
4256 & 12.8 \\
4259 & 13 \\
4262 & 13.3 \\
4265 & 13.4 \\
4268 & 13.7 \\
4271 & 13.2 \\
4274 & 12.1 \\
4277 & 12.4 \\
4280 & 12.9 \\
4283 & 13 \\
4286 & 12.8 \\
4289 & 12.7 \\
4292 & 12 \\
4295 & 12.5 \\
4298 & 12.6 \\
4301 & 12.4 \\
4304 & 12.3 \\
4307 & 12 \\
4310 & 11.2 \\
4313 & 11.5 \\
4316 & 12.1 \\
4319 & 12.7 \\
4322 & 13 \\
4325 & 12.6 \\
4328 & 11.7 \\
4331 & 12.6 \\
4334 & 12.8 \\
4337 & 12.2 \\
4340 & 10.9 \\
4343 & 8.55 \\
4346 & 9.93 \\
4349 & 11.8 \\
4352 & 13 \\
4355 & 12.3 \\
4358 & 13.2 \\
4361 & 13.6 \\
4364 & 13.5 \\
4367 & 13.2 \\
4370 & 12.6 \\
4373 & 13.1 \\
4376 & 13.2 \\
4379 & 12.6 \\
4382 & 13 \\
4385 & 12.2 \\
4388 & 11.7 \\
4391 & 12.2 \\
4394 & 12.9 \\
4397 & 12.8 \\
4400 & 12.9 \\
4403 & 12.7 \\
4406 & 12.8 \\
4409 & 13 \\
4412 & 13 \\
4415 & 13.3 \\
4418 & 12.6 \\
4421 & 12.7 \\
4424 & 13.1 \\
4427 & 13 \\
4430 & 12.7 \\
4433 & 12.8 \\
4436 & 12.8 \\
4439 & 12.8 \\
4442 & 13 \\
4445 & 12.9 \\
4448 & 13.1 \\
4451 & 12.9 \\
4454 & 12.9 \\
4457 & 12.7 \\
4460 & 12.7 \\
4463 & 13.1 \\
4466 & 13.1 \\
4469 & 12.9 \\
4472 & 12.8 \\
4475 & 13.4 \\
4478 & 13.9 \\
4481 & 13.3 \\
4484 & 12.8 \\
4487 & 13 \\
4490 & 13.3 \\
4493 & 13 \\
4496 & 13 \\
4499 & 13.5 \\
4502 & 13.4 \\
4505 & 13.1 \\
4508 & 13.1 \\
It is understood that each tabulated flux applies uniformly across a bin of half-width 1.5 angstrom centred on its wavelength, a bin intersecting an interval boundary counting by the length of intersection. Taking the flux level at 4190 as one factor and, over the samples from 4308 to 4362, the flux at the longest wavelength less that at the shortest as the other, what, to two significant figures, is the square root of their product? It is 5.6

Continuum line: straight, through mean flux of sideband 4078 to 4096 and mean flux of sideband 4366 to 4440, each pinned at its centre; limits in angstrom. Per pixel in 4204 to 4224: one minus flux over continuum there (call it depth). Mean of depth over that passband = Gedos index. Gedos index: -0.011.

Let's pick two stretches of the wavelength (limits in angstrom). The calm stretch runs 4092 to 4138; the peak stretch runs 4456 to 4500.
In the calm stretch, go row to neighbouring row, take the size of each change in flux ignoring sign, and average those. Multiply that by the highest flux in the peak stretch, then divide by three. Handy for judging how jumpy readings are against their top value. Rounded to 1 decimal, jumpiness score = 3.3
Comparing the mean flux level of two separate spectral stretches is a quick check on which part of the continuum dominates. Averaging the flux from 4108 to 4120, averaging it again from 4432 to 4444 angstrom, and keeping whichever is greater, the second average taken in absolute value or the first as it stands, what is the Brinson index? 12.9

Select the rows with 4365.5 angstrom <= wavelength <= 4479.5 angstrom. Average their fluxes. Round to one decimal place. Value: 12.9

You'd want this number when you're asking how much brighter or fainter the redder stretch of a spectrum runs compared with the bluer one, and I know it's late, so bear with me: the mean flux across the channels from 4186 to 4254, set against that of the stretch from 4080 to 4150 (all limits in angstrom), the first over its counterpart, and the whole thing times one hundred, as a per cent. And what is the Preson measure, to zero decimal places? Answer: 102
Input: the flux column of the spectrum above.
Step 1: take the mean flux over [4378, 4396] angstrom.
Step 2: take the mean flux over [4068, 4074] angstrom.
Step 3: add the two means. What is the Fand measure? 25.0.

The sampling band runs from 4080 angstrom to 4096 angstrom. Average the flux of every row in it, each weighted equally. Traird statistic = 13.1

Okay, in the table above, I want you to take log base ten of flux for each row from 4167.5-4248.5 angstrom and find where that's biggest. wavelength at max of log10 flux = 4196 angstrom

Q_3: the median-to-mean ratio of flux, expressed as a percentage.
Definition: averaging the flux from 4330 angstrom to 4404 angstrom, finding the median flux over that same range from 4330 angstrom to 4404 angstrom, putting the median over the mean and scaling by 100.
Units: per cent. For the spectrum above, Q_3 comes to 103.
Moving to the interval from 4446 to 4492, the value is 100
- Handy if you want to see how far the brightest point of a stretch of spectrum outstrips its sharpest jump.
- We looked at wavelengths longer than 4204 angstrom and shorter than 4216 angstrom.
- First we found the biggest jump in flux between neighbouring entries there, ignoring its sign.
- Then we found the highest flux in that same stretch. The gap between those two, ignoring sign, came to 13.1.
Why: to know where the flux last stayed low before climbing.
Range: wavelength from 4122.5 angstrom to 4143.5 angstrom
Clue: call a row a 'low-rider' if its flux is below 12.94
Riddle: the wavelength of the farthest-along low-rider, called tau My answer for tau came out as 4136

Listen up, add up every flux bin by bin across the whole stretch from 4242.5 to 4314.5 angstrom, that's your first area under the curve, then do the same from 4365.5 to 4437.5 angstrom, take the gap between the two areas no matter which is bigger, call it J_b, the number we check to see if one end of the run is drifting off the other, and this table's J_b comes 10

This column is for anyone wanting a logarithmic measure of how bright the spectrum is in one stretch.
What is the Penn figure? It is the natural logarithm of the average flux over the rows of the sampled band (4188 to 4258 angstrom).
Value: 2.56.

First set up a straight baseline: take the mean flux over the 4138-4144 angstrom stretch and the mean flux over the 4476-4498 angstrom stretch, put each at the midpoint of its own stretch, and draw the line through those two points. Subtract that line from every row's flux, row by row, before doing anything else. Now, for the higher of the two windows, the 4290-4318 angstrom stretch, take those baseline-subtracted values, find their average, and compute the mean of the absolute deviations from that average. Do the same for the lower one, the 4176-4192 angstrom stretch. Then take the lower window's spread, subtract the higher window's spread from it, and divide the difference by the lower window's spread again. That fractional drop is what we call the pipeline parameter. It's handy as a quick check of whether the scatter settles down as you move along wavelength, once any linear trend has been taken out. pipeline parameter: -1.0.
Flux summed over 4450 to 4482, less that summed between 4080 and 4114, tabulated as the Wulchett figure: 10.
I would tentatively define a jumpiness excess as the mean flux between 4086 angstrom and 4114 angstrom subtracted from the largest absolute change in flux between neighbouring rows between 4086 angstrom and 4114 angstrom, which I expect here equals -9.5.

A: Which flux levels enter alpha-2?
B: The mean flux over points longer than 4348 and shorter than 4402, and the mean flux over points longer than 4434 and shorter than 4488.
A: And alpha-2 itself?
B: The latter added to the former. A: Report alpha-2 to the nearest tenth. 25.8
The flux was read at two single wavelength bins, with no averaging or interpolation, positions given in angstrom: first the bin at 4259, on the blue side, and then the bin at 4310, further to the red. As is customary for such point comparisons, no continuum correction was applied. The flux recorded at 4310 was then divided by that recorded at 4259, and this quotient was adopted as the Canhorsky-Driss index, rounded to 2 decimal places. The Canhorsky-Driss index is 0.86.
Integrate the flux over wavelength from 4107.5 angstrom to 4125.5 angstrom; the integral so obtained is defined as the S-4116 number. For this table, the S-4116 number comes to 230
